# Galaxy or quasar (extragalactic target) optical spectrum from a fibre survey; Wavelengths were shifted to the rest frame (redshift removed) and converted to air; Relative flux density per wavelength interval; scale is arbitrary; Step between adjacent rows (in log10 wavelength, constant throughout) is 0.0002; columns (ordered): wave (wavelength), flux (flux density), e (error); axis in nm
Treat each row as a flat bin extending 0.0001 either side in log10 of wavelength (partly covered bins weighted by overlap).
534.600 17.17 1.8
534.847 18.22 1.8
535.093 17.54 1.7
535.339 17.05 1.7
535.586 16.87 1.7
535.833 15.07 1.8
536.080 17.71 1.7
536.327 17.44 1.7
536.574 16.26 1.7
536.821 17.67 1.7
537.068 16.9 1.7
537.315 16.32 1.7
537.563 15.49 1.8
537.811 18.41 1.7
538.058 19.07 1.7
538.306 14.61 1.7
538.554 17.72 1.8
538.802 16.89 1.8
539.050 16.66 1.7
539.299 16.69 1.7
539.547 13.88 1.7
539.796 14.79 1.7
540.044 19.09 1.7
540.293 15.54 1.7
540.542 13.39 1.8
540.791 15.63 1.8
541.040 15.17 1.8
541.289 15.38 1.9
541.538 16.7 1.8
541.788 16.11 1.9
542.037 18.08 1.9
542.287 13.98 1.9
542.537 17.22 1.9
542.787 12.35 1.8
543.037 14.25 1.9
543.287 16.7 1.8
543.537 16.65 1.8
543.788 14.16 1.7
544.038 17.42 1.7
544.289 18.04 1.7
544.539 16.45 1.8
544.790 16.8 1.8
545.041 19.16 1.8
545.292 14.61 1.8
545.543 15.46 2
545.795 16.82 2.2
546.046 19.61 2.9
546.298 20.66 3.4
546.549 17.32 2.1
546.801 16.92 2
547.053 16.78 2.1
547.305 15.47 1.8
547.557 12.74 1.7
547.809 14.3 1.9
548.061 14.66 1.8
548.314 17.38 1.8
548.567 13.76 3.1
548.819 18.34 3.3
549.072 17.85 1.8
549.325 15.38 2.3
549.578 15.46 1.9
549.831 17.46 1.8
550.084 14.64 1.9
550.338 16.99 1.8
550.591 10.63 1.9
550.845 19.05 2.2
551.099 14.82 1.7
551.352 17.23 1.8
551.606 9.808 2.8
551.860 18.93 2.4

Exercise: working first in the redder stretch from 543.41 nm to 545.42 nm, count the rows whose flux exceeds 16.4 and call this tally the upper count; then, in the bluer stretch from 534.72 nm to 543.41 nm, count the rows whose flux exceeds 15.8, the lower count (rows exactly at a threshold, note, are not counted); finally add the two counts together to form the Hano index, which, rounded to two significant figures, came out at 28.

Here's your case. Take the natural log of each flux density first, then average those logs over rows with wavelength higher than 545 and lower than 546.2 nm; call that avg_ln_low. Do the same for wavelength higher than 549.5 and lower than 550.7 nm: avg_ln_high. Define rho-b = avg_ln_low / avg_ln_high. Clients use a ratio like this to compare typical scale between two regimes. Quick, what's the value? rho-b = 1.05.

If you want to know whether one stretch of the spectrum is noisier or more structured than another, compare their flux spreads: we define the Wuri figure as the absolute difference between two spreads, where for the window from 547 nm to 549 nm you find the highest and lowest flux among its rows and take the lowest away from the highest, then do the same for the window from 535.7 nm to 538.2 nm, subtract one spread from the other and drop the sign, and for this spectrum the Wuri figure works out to 1.6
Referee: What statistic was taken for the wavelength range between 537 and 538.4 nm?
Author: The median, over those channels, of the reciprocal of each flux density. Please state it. 0.060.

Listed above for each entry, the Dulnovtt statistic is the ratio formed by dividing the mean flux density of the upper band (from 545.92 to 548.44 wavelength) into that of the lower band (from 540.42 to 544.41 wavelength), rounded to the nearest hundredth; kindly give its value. 0.95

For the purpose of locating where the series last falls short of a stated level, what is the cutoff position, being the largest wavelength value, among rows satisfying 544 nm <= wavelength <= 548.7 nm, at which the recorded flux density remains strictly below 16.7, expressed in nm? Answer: 548.567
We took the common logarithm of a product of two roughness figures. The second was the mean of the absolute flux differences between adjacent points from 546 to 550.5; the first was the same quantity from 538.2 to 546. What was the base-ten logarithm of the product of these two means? 0.57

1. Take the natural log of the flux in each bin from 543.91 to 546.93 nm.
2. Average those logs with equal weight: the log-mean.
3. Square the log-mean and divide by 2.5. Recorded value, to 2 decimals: 3.26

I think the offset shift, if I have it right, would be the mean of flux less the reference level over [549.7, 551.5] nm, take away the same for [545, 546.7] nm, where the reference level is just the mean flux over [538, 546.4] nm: -1.8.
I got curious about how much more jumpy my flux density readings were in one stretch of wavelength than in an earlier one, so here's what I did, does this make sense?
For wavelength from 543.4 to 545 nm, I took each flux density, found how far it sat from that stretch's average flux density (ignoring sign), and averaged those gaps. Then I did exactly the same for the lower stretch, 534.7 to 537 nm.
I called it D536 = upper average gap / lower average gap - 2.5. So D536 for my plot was -1.3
